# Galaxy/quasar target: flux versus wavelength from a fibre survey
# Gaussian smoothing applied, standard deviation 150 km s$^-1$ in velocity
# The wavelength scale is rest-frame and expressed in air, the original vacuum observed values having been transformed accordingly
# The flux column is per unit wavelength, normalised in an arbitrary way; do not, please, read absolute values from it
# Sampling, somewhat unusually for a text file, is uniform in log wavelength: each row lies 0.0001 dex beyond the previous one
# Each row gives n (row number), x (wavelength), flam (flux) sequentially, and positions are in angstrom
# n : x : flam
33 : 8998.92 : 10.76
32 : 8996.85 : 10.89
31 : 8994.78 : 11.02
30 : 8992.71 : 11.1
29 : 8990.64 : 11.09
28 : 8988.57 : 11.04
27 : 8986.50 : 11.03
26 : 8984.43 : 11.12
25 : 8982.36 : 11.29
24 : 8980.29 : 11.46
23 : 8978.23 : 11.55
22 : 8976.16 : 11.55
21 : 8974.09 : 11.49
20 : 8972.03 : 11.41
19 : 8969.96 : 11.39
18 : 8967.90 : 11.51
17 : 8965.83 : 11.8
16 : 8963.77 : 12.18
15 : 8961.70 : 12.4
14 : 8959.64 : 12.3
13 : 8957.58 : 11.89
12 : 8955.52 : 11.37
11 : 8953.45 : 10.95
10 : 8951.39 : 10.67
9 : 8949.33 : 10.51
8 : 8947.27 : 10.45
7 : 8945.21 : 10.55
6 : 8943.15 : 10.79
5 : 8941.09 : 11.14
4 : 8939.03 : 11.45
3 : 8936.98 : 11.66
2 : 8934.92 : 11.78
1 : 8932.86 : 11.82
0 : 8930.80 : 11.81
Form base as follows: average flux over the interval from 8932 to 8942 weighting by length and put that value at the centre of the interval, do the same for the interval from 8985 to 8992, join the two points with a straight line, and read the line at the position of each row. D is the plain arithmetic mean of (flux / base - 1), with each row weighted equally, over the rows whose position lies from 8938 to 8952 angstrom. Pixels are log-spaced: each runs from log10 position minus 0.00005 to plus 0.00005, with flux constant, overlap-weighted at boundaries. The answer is -0.061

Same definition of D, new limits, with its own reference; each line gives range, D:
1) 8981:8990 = 0.003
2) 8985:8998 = 0.000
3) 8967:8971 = 0.017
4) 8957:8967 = 0.070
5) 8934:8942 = -0.005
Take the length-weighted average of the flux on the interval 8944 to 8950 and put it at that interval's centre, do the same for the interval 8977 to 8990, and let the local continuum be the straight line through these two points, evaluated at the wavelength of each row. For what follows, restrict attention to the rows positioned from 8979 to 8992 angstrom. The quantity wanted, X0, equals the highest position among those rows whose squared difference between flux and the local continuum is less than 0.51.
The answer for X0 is 8990.64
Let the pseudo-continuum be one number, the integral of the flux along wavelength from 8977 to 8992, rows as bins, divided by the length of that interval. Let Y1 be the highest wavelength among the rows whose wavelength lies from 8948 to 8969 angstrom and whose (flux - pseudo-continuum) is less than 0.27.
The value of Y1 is 8955.52 angstrom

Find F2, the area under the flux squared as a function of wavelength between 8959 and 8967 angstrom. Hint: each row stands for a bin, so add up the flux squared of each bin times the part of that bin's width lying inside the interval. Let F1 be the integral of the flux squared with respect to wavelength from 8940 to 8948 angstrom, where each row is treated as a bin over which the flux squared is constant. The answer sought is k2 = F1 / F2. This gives 0.8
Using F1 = 924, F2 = 1181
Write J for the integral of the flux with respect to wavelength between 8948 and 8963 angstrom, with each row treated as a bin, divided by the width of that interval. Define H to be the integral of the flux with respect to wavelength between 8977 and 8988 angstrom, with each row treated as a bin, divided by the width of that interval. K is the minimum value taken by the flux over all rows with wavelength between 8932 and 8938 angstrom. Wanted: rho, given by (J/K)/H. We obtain 0.087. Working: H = 11.3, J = 11.43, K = 11.66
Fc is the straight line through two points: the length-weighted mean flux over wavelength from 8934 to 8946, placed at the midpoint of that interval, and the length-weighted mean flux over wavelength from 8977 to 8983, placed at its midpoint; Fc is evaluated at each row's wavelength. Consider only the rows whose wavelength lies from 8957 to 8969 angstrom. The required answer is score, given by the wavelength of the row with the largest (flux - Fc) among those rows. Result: 8961.70 angstrom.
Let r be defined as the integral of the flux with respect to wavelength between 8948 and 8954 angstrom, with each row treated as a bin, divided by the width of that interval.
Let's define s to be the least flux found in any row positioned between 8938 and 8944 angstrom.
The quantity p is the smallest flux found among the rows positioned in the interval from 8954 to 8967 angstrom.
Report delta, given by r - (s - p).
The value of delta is 11.3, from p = 11.37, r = 10.7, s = 10.79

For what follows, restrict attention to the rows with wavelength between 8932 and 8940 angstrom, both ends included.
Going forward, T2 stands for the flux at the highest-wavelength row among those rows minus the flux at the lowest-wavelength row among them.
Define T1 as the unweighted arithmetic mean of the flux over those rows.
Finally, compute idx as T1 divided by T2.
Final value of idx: -32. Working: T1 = 11.7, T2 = -0.4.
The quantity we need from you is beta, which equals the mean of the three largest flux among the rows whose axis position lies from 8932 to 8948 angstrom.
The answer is 11.8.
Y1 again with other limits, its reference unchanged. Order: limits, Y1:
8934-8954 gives 8953.45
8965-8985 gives 8984.43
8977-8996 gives 8994.78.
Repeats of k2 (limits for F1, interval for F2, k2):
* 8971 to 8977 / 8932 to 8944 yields 0.5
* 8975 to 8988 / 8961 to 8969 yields 1.5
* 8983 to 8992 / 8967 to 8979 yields 0.7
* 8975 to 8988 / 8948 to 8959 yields 1.2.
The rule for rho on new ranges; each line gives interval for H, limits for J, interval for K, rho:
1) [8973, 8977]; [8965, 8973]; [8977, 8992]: 0.091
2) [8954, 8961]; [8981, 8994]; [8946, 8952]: 0.090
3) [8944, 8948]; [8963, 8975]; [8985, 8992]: 0.100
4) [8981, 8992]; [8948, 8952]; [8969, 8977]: 0.083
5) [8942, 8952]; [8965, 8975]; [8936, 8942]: 0.098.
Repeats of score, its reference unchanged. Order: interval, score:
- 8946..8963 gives 8961.70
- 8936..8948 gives 8936.98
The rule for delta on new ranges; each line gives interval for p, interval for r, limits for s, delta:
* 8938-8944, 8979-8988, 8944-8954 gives 11.6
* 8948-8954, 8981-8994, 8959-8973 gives 10.2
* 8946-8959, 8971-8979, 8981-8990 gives 10.9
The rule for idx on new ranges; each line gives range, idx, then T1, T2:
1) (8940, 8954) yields -56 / 10.7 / -0.2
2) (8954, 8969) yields 85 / 11.9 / 0.1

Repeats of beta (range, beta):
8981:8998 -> 11.2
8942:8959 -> 11.4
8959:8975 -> 12.3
